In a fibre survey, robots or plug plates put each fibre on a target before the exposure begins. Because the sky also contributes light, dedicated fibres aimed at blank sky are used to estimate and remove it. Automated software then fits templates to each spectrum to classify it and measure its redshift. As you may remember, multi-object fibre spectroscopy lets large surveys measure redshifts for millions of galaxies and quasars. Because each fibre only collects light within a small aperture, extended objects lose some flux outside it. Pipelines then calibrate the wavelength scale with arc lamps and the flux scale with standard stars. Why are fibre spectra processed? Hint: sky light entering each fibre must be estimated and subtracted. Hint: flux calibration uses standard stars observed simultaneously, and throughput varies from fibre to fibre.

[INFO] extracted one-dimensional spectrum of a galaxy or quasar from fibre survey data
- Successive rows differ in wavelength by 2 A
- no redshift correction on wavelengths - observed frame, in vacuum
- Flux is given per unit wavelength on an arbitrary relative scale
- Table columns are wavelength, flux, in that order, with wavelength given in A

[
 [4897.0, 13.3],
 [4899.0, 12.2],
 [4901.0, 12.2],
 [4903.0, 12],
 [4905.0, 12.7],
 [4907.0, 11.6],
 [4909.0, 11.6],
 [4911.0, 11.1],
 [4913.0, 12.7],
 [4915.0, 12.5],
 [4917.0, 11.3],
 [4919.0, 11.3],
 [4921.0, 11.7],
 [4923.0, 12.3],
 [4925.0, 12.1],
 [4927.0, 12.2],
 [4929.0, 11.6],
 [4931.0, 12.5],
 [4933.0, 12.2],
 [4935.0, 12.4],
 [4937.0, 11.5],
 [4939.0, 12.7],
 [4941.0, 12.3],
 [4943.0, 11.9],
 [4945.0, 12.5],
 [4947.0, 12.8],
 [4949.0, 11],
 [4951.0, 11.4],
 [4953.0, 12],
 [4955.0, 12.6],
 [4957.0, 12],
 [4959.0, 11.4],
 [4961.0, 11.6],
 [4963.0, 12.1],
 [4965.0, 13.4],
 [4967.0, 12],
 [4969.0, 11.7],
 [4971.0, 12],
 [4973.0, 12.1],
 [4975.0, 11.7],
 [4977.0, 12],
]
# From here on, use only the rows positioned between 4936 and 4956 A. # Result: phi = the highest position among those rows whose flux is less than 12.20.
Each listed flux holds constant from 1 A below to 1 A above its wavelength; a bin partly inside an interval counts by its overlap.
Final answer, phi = 4953.0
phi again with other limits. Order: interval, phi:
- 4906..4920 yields 4919.0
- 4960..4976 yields 4975.0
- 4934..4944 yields 4943.0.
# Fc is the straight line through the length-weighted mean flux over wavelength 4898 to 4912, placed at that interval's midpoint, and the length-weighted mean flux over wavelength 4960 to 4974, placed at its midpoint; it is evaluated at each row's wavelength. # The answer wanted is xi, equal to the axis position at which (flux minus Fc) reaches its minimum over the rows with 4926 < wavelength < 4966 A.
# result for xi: 4949.0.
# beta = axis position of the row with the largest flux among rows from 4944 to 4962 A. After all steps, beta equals 4947.0 A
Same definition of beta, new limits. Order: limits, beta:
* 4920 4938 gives 4931.0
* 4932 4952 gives 4947.0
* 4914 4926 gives 4915.0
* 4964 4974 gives 4965.0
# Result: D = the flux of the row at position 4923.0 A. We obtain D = 12.3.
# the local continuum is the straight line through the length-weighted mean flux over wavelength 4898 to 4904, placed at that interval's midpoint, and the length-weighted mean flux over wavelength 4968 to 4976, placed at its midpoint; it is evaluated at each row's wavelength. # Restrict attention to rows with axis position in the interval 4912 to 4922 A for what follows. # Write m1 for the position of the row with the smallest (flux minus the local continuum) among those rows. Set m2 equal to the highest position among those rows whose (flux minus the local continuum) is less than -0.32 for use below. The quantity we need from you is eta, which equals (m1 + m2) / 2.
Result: 4919 A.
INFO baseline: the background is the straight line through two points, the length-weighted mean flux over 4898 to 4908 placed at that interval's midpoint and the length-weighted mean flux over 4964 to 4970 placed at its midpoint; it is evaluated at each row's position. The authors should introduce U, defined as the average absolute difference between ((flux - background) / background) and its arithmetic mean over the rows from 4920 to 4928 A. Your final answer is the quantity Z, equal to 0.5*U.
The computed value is 0.0075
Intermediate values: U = 0.015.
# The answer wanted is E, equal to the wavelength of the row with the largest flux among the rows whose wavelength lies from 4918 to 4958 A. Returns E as 4947.0 A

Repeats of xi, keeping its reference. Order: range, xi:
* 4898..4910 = 4909.0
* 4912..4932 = 4919.0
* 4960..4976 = 4961.0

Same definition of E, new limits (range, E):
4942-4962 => 4947.0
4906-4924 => 4913.0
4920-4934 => 4931.0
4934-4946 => 4939.0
